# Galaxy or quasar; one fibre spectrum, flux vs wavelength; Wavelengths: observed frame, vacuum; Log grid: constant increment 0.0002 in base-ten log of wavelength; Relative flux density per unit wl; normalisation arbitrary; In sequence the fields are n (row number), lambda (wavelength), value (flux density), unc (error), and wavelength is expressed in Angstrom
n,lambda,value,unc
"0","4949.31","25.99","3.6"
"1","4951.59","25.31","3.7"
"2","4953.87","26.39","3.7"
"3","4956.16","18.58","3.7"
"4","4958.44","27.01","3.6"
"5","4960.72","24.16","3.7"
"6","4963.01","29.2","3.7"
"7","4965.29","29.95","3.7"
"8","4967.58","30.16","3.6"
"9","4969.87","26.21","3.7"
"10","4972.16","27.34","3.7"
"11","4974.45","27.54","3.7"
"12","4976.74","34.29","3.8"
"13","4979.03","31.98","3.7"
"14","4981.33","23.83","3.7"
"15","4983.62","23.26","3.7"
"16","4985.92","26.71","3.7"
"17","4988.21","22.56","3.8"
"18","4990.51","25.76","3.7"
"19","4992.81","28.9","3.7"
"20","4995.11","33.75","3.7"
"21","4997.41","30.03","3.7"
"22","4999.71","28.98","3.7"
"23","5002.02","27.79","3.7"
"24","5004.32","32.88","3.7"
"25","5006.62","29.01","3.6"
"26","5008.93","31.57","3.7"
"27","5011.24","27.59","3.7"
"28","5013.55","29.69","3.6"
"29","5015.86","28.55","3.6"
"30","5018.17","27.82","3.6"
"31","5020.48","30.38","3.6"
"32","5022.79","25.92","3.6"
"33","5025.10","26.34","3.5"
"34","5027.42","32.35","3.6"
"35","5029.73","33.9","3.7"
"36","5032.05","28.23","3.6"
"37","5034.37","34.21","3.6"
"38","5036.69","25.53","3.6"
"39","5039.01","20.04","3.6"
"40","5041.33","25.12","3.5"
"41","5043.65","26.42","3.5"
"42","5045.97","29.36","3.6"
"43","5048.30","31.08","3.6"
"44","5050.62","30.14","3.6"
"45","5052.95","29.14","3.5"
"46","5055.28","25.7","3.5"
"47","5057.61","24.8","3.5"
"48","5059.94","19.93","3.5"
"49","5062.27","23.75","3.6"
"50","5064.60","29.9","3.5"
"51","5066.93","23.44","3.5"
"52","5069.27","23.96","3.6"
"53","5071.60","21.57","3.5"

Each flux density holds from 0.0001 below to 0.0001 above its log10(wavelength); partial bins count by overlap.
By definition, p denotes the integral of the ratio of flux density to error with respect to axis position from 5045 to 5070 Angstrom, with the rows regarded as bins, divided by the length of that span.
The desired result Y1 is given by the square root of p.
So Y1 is 2.73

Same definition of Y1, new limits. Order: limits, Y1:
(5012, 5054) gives 2.82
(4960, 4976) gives 2.76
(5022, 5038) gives 2.86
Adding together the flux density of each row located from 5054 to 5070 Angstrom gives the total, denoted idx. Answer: 171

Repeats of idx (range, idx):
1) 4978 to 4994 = 183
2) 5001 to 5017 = 207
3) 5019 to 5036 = 211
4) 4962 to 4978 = 205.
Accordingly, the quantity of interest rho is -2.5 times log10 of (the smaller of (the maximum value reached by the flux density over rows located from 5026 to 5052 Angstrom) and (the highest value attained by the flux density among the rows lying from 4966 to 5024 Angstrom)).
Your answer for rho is -3.84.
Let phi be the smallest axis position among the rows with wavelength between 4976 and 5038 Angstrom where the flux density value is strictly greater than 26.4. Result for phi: 4976.74 Angstrom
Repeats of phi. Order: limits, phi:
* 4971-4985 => 4972.16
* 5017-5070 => 5018.17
